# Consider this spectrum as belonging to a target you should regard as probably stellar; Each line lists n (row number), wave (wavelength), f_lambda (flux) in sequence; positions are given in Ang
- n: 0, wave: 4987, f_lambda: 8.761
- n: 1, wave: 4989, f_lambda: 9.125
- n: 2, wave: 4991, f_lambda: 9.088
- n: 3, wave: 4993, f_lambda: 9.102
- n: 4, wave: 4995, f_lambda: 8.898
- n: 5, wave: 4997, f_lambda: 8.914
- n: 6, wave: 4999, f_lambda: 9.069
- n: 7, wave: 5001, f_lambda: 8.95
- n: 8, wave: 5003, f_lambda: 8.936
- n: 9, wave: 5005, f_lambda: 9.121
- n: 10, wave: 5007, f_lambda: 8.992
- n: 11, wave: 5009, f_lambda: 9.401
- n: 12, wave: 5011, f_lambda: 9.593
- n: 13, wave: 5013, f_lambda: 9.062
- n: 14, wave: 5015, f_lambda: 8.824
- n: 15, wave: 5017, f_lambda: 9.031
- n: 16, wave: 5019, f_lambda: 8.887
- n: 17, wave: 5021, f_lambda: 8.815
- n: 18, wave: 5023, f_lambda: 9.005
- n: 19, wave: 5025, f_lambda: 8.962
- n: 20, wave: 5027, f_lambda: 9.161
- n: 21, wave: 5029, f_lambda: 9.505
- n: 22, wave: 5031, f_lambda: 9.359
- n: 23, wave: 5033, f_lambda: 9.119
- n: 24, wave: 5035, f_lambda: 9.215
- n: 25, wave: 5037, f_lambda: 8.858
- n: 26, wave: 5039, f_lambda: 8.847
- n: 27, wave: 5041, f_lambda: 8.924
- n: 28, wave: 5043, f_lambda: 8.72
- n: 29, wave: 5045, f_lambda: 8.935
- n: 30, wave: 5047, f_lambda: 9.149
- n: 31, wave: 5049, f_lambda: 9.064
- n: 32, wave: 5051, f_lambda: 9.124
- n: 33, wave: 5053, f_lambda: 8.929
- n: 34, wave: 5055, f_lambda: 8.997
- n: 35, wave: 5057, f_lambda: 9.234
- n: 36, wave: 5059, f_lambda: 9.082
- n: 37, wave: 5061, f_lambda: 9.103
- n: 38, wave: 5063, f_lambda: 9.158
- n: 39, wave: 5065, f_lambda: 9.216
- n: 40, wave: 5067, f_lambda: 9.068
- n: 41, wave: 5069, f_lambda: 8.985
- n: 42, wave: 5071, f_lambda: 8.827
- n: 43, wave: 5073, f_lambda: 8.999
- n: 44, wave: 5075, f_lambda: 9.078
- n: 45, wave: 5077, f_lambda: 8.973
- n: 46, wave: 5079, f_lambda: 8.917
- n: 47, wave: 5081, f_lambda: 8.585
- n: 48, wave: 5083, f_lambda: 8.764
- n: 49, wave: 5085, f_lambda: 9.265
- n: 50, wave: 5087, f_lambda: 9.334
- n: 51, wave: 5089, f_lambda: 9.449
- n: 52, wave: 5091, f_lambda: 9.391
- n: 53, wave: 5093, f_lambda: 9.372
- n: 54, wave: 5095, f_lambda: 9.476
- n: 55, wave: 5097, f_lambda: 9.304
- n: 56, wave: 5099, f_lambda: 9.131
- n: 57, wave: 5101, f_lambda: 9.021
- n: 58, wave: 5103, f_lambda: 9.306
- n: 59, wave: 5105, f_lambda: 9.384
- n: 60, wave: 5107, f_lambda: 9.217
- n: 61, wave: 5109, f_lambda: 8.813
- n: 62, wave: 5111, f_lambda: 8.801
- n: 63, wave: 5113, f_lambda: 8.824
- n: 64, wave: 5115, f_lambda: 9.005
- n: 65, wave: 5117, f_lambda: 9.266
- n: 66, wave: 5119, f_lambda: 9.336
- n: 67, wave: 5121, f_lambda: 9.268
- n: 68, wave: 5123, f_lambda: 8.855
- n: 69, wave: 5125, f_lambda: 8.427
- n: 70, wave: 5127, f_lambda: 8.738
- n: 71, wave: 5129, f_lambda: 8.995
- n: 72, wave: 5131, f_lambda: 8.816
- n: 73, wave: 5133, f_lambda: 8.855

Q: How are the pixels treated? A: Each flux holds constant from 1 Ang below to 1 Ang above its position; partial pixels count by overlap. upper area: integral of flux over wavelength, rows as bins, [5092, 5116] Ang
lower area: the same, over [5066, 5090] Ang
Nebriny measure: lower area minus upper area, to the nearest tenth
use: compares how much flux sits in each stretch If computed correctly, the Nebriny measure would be -2.8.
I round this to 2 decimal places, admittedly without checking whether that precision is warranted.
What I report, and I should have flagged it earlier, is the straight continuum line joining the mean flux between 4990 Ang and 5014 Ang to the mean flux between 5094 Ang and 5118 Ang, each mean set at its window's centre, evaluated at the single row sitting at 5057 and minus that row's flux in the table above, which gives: -0.12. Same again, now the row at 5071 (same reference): 0.29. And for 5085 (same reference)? -0.14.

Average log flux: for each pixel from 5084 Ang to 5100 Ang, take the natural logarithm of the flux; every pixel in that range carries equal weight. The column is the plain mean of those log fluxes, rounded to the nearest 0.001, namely 2.234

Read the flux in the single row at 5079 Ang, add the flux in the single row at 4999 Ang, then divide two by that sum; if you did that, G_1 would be 0.1112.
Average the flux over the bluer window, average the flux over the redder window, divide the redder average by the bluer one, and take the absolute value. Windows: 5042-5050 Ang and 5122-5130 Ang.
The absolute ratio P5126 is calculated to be 0.98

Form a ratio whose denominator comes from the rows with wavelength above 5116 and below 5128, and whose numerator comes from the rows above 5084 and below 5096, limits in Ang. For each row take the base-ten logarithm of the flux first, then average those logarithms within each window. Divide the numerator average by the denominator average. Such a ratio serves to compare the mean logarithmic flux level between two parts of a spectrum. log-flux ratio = 1.02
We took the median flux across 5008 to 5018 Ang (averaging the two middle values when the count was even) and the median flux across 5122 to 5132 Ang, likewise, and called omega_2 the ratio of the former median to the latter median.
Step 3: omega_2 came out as 1.03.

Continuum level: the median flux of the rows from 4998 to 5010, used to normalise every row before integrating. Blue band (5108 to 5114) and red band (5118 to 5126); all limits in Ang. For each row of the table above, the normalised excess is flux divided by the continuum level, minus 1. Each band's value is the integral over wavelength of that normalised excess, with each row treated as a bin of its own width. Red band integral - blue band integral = 0.1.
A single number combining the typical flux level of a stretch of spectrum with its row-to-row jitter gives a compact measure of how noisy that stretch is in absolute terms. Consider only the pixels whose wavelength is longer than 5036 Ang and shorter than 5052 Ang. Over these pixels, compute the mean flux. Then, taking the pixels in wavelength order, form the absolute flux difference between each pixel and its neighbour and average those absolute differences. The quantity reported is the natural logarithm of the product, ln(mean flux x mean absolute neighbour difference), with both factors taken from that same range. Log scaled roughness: 0.1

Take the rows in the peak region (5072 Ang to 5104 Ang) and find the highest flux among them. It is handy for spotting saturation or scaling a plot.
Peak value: 9.476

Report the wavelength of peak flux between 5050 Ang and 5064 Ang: 5057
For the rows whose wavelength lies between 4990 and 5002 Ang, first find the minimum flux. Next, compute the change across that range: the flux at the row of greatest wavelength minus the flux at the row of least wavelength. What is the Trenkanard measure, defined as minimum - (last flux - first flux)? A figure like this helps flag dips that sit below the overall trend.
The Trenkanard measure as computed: 9.0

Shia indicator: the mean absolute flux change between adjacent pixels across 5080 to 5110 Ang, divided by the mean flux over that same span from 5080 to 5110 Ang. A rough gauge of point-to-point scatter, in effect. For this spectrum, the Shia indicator 0.0189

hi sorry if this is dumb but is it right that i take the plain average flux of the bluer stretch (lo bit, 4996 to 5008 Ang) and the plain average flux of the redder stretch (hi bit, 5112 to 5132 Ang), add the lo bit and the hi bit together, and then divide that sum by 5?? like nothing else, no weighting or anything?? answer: 3.590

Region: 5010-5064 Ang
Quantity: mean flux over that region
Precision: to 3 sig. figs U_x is 9.06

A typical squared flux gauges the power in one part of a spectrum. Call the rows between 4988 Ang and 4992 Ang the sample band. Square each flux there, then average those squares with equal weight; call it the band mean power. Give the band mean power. 83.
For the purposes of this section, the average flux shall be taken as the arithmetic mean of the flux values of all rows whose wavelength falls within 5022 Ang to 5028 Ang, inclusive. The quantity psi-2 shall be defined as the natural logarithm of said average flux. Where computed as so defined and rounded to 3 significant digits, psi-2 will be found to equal 2.20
